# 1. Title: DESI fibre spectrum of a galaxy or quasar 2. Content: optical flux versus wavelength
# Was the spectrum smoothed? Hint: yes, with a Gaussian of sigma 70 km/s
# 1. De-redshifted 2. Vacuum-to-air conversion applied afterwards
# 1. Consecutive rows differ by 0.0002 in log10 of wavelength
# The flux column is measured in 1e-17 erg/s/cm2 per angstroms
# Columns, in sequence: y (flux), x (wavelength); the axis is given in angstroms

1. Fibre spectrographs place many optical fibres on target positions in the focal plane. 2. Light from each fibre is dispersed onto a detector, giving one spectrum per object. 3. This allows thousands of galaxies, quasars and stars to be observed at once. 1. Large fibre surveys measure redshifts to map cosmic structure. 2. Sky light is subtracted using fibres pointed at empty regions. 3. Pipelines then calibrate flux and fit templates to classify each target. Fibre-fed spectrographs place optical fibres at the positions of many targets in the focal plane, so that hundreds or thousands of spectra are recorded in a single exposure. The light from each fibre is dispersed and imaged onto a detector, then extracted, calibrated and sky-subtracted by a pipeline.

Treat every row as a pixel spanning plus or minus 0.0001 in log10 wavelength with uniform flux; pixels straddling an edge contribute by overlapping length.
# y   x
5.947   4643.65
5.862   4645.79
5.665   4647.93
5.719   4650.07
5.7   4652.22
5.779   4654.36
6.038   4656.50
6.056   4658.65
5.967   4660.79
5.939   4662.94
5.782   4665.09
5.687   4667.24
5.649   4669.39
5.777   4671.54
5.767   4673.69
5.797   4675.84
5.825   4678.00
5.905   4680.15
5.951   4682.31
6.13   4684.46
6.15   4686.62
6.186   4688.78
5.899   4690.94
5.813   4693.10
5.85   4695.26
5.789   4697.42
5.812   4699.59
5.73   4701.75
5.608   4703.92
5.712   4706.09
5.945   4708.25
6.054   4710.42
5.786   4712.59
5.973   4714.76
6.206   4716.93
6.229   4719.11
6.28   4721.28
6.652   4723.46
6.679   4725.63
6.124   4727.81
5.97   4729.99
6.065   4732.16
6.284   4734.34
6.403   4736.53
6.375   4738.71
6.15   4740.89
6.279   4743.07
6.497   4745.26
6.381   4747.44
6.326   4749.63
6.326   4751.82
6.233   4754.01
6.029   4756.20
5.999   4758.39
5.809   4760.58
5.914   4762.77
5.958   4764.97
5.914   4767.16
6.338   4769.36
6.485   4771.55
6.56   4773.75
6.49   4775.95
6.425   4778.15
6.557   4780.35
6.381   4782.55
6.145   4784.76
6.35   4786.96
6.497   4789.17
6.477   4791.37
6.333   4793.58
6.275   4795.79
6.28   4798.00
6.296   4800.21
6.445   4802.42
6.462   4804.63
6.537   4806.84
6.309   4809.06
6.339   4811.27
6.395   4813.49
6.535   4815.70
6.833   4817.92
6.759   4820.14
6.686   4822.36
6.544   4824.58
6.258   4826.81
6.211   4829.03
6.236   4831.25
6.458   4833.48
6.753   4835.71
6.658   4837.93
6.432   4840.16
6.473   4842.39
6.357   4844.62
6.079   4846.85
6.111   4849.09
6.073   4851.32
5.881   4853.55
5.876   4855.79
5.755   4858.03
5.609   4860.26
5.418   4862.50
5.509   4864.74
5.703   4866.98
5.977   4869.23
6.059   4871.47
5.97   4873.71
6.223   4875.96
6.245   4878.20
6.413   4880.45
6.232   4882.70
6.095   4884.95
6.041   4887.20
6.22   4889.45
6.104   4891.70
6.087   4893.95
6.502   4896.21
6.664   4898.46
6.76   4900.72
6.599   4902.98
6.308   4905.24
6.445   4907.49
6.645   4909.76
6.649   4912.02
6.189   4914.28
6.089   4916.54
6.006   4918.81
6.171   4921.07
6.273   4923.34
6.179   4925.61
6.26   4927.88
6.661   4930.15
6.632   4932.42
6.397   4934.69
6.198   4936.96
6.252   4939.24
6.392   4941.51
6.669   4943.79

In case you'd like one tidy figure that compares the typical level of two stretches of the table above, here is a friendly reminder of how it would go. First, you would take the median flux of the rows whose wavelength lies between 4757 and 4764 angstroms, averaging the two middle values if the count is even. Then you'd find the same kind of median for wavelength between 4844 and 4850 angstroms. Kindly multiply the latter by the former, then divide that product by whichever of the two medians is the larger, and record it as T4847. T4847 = 5.9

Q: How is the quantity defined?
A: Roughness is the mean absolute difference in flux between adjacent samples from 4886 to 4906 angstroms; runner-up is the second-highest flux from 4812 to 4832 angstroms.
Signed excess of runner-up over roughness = 6.6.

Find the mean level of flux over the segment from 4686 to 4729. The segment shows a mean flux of 6.0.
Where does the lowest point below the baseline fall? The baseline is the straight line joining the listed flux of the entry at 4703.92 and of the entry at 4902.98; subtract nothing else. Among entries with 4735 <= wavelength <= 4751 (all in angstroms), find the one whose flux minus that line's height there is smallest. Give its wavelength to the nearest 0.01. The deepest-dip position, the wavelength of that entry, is 4740.89 angstroms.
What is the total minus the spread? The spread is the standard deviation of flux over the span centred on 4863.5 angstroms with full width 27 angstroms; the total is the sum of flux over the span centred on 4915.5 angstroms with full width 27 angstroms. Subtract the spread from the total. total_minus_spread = 75.6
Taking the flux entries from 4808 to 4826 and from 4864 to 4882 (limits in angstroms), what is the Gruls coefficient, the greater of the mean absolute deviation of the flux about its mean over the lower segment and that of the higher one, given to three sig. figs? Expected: 0.223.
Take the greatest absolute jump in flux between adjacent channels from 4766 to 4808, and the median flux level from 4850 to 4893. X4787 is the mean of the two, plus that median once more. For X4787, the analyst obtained 9.3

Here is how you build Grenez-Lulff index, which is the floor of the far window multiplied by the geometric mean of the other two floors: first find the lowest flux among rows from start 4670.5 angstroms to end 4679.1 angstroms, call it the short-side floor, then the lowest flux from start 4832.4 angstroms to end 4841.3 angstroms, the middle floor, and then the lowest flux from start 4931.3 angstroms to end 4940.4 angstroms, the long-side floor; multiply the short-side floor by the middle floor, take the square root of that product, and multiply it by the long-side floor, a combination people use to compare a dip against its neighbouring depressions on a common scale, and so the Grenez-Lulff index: 37.7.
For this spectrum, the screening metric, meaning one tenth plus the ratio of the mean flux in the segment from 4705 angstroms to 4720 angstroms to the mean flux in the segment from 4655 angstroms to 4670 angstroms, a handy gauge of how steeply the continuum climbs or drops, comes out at 1.12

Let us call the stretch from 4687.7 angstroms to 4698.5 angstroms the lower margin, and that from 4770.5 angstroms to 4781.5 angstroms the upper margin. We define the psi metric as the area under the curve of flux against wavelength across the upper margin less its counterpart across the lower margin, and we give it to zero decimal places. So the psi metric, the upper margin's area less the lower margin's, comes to 8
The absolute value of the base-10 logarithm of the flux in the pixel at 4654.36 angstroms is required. 0.76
